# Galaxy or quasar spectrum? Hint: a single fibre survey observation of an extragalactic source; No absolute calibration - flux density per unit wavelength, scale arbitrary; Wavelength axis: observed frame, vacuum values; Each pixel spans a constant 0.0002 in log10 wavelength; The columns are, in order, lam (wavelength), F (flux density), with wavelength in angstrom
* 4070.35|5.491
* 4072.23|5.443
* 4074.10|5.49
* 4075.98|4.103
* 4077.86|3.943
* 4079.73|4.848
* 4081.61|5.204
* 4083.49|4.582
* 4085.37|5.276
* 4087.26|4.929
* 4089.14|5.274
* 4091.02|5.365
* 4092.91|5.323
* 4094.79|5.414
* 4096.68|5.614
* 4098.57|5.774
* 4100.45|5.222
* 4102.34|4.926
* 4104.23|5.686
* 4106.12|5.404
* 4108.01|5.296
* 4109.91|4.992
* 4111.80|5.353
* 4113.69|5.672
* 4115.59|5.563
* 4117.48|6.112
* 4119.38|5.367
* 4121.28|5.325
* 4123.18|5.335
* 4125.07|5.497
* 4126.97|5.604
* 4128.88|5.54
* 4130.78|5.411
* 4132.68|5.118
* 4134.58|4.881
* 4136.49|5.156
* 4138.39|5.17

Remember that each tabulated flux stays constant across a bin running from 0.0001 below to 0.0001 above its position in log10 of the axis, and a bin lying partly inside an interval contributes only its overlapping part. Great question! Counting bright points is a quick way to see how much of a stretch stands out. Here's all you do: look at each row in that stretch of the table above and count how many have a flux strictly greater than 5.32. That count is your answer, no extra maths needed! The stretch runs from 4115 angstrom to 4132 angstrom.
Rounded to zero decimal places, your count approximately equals 9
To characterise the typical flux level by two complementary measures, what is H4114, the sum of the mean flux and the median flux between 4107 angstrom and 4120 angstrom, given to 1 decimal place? 10.8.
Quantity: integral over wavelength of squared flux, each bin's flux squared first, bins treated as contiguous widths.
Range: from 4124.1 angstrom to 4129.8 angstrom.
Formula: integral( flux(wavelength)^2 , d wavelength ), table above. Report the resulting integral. 175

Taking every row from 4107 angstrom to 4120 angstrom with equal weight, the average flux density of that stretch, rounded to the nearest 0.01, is 5.48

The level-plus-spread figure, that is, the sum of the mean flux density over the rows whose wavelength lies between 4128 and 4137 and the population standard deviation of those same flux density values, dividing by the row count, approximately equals 5.45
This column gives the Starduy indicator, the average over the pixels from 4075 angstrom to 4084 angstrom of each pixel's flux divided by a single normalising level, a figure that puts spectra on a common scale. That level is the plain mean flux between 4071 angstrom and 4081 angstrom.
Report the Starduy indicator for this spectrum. 0.95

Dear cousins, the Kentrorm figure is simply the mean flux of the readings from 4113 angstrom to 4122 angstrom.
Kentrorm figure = 5.61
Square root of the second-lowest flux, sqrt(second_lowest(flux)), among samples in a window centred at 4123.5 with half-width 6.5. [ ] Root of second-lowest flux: 2.31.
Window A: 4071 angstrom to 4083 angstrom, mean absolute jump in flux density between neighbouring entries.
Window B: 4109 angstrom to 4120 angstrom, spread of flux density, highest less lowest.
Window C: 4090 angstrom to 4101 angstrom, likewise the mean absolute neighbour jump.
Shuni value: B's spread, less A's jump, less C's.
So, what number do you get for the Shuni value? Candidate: 0.3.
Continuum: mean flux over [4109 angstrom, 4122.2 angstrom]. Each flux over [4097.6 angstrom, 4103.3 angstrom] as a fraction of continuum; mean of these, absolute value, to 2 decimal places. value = 0.97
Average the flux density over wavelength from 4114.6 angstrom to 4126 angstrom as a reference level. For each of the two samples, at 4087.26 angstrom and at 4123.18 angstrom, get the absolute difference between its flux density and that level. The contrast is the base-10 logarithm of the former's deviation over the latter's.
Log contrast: 0.48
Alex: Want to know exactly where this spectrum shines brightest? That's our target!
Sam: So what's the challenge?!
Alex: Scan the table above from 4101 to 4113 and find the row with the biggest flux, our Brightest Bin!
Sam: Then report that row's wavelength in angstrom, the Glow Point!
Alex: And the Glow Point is 4104.23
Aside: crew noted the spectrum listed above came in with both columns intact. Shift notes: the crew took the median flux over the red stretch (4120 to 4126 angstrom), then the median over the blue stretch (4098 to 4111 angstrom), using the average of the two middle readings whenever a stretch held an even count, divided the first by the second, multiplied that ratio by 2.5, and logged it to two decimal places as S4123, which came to 2.52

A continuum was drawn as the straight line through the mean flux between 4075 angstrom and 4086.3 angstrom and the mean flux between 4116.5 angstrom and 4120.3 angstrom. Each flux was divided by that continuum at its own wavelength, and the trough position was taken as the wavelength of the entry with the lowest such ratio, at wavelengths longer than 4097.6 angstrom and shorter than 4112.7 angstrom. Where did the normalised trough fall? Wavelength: 4109.91 angstrom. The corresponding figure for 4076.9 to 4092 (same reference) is 4077.86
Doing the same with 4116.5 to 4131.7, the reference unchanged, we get 4130.78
